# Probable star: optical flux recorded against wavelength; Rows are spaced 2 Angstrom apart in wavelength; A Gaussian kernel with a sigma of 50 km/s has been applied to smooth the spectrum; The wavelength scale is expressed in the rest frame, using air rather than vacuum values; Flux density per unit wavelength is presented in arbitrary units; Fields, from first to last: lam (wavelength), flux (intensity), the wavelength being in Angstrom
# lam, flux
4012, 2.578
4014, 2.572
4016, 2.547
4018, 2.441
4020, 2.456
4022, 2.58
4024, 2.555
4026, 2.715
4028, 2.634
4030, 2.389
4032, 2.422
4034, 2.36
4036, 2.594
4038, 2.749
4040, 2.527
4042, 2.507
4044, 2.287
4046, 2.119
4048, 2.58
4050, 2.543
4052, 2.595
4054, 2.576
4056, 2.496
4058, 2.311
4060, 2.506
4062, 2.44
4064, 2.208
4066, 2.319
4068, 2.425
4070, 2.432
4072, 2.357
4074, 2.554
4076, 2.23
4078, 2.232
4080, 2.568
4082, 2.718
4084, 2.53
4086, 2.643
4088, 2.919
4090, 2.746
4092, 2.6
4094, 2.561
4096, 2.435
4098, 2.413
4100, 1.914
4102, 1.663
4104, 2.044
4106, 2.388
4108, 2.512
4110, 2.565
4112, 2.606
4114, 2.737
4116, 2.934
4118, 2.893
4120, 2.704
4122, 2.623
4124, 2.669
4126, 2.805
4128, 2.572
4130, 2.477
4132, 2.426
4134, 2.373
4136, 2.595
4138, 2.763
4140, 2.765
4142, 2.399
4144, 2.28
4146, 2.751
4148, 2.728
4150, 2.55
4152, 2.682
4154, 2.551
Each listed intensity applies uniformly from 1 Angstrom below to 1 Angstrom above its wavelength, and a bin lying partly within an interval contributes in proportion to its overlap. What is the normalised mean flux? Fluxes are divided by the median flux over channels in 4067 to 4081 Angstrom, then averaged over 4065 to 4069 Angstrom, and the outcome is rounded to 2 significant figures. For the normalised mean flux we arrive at 0.98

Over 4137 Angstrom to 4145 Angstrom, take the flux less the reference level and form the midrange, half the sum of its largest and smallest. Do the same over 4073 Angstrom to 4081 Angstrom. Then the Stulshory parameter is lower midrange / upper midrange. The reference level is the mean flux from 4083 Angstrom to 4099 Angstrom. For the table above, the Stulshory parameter 2.5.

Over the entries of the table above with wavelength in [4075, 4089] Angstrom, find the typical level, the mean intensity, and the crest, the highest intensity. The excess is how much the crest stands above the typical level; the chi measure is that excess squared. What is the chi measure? 0.137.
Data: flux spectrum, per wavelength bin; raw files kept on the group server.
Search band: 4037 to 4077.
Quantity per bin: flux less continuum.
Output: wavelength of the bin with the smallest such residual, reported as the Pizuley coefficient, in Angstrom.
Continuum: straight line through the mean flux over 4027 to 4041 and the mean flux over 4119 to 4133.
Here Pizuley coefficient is 4046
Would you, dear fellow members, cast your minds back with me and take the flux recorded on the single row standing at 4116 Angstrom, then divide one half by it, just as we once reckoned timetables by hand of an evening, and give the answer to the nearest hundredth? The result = 0.17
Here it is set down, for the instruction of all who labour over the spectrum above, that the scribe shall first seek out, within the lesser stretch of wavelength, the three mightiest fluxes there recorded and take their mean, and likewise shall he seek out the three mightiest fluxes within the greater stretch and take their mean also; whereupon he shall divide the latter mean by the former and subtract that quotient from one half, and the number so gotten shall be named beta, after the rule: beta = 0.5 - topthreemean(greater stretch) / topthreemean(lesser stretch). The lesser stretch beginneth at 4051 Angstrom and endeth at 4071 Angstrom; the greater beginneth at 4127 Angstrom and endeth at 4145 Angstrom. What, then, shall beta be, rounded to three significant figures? -0.558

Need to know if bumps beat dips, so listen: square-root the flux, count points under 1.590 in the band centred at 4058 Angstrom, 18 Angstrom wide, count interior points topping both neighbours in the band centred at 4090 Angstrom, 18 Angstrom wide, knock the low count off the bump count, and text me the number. -5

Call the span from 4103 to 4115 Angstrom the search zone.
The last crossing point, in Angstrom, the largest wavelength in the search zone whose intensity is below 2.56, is 4108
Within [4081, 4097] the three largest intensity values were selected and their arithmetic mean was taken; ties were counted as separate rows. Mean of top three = 2.79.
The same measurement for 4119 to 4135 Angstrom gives 2.73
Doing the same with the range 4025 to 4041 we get 2.70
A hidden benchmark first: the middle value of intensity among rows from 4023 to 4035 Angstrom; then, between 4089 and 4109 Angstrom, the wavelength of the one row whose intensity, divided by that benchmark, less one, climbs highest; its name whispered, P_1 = 4090 Angstrom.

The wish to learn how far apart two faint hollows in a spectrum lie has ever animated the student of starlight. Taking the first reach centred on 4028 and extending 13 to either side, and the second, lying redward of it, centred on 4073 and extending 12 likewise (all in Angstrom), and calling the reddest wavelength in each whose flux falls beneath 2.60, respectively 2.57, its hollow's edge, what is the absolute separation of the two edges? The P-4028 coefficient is 44 Angstrom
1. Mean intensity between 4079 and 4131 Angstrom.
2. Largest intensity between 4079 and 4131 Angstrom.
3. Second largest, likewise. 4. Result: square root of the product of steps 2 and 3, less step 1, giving 0.38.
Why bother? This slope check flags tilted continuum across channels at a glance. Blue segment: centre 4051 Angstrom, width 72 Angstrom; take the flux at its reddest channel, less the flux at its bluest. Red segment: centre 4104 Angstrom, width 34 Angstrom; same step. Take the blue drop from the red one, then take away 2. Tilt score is -2.31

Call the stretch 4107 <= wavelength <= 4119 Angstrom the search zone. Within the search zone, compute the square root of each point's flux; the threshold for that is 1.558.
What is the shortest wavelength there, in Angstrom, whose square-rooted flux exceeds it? 4108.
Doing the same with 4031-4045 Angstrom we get 4036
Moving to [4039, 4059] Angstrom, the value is 4040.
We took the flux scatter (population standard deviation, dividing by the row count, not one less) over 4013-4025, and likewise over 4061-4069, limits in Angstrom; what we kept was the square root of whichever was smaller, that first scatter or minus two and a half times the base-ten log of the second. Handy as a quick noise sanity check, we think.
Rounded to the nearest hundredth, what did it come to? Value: 0.24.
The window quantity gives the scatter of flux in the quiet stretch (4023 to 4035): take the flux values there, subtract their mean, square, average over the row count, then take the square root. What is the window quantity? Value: 0.132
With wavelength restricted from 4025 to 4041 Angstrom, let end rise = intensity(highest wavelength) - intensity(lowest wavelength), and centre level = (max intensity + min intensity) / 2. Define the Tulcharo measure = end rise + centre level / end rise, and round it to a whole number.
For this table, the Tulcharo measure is -14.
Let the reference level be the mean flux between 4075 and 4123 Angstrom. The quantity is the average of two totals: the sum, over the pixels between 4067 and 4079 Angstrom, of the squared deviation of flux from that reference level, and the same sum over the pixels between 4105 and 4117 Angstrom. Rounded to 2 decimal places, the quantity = 0.23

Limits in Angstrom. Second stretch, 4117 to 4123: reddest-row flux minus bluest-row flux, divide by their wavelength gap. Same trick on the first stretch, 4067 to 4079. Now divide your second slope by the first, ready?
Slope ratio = 3.5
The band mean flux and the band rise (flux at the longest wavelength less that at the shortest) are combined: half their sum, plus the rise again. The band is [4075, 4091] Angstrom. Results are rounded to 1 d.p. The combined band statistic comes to 2.1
